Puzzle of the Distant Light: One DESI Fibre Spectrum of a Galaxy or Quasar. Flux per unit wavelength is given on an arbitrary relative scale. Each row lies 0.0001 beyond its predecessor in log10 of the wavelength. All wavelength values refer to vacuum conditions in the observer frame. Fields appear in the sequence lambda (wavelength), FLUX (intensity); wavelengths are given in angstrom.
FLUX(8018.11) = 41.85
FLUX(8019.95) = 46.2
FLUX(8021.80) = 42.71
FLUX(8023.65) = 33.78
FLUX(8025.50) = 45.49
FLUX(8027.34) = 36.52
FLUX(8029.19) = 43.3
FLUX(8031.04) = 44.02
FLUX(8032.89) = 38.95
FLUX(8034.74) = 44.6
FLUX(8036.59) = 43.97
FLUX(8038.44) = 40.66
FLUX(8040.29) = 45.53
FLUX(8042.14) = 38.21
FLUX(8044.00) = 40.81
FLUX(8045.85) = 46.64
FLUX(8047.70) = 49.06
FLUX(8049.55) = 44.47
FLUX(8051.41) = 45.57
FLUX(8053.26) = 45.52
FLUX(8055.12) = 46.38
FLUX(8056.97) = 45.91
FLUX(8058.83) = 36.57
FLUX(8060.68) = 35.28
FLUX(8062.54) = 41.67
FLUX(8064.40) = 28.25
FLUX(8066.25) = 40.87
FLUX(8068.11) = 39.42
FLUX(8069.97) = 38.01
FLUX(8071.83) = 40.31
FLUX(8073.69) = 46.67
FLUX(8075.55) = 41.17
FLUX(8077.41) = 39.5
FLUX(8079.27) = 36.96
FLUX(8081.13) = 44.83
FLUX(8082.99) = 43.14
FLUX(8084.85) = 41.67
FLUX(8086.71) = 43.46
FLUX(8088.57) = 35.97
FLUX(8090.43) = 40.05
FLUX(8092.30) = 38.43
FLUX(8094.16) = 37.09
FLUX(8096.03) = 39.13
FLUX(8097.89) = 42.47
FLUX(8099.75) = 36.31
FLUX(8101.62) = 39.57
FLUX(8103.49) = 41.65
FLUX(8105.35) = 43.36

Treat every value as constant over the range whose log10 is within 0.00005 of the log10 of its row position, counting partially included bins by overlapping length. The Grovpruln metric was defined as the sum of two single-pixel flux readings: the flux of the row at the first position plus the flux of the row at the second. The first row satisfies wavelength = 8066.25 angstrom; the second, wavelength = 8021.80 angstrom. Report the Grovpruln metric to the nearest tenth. 83.6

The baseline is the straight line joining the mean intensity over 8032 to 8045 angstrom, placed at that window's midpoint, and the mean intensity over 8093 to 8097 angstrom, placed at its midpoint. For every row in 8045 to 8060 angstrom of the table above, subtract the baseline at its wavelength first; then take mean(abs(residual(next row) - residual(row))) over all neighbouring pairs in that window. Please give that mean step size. 2.7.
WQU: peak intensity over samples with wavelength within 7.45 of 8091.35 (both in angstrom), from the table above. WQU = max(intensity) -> 43.46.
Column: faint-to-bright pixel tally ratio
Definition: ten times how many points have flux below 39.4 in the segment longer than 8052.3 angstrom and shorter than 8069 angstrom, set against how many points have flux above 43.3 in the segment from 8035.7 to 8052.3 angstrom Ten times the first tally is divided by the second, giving 5.0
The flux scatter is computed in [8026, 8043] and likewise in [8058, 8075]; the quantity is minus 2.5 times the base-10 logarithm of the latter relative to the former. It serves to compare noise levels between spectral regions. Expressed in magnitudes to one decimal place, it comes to -0.5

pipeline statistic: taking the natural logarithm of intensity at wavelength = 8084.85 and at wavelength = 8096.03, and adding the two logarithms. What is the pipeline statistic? 7.40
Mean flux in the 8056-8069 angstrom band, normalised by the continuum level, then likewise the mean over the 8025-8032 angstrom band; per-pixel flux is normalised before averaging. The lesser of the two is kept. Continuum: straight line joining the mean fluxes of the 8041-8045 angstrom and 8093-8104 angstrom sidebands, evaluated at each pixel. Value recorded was 0.97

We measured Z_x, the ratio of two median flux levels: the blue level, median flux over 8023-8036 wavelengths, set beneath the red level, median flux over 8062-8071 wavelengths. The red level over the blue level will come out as 0.91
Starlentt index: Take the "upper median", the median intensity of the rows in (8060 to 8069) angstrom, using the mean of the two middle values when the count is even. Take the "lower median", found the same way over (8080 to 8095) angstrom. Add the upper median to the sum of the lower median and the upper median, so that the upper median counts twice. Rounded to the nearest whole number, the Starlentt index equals 120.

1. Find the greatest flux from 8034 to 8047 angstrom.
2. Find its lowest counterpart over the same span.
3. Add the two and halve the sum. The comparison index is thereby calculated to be 42.4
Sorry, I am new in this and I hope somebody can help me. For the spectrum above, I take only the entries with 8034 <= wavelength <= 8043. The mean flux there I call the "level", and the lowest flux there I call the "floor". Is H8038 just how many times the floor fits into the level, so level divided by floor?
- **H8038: 1.11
